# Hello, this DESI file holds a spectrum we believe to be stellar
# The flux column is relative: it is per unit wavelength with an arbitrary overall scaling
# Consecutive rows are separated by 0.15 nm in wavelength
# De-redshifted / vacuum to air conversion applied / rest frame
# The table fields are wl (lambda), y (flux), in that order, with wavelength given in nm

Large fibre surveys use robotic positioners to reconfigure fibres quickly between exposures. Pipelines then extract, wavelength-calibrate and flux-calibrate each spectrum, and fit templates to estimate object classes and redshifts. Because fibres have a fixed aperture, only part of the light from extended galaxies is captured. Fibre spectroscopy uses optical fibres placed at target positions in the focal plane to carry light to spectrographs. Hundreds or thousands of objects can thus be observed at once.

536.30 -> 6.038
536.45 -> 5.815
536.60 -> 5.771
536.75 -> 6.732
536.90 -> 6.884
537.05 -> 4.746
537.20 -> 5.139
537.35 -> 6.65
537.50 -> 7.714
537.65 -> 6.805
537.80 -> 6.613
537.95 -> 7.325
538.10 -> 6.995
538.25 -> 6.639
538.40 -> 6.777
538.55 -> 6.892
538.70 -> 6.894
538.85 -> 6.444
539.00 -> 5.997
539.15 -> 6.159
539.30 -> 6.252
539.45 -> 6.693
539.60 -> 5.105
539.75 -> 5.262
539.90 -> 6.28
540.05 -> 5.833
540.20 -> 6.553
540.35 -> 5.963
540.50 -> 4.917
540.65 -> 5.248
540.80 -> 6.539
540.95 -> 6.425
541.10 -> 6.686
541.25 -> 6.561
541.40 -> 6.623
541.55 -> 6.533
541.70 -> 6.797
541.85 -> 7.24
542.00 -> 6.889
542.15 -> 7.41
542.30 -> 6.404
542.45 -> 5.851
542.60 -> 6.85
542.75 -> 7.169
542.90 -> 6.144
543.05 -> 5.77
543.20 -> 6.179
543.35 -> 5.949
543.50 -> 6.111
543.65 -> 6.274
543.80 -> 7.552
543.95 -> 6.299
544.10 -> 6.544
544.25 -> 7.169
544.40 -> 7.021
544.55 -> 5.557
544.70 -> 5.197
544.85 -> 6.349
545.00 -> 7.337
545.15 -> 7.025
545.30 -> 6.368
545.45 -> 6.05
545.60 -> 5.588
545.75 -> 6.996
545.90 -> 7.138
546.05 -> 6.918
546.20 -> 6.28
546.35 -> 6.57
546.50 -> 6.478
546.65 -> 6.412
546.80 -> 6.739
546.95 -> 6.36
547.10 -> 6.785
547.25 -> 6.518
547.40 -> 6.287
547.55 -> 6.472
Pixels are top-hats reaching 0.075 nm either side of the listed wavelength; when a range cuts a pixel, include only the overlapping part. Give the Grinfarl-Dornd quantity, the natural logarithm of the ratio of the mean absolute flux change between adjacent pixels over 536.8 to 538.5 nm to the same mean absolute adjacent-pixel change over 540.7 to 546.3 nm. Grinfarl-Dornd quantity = 0.38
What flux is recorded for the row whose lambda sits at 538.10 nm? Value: 6.995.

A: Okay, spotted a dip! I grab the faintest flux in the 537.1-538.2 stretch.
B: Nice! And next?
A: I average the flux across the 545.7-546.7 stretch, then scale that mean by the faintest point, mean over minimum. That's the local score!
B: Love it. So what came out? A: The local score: 1.30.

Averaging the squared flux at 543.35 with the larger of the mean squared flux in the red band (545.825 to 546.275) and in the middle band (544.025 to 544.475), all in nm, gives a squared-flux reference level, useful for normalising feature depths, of 41.6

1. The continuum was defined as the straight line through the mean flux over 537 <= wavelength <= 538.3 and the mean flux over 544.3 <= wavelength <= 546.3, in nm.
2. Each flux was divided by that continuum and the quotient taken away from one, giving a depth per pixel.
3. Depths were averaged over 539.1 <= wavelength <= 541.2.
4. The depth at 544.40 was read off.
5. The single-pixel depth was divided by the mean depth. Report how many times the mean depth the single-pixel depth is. -1.1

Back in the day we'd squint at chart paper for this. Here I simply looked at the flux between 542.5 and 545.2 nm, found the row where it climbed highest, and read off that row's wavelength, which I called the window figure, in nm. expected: 543.80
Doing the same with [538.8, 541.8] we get 541.70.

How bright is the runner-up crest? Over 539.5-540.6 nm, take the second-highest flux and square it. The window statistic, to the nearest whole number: 39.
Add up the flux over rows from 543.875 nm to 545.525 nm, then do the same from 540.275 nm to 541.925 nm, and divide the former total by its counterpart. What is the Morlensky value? 1.02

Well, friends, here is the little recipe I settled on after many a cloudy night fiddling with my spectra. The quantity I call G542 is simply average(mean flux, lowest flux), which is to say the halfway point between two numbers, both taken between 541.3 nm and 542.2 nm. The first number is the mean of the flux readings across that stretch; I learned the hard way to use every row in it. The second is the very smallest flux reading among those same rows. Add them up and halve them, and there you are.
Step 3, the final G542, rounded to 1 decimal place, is 6.7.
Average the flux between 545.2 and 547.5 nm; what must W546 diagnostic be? 6.50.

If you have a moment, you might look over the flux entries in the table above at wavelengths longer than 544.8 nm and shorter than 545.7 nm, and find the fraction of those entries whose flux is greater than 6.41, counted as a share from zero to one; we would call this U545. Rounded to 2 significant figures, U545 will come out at 0.33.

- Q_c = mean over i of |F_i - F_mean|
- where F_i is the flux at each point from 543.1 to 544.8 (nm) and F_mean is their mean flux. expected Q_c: 0.52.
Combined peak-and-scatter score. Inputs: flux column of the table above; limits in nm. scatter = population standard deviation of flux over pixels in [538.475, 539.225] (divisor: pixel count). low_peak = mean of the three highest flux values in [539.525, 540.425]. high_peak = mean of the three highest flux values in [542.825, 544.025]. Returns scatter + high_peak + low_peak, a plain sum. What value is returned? 13.3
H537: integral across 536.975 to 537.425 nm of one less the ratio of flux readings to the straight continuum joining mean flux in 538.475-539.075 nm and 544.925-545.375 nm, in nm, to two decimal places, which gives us 0.07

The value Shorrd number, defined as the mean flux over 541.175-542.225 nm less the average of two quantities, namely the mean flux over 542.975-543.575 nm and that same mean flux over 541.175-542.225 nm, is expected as 0.43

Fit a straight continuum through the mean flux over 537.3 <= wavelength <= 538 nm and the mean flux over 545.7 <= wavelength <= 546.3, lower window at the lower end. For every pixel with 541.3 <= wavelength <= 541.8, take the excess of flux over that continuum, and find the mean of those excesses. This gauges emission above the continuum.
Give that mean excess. -0.3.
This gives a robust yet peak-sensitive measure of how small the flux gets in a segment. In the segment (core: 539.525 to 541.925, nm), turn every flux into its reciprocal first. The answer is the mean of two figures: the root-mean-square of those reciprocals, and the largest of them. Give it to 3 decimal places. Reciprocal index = 0.184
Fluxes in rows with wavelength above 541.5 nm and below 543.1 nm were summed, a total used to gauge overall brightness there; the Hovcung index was 73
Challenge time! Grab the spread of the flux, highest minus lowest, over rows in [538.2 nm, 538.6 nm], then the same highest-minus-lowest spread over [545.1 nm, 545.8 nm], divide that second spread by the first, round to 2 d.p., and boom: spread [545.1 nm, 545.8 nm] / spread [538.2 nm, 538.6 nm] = 5.68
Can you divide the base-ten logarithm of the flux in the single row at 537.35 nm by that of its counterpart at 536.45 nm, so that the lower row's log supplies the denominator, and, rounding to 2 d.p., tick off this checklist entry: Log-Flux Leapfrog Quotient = 1.08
